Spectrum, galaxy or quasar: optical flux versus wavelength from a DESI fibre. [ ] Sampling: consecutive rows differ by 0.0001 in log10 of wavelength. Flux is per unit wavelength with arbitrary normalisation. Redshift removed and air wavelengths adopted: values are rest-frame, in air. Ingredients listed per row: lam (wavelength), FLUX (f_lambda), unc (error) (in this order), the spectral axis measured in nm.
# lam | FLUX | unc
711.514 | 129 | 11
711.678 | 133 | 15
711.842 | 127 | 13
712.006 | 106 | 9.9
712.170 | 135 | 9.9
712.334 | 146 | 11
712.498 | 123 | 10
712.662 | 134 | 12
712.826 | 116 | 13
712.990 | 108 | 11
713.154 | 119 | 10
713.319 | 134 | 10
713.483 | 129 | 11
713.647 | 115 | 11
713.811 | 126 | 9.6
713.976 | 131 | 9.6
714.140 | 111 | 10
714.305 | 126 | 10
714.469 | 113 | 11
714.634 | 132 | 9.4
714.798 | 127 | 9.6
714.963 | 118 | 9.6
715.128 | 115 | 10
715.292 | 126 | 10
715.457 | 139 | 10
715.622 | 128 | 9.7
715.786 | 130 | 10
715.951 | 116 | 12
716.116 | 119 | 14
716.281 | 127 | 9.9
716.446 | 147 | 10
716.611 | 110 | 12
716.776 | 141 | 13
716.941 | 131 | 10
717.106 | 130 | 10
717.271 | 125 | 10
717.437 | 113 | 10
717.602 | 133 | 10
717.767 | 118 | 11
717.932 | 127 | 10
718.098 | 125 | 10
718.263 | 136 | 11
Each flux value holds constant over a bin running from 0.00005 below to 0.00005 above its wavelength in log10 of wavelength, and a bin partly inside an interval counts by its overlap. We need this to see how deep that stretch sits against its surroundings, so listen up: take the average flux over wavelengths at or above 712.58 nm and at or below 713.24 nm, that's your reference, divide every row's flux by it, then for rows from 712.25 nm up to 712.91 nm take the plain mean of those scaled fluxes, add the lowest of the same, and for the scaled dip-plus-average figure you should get 2.06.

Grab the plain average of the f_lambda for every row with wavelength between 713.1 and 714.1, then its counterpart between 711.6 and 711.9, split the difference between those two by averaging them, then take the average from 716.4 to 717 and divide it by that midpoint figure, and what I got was 1.03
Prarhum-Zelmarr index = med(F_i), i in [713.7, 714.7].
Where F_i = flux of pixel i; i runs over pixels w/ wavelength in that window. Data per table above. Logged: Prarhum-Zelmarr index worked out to 126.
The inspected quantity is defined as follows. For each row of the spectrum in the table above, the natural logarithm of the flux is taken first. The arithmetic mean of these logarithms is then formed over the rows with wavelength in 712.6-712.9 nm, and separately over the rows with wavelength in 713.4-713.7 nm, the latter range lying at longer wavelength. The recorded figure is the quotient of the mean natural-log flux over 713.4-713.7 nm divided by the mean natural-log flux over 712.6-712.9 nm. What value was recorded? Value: 1.00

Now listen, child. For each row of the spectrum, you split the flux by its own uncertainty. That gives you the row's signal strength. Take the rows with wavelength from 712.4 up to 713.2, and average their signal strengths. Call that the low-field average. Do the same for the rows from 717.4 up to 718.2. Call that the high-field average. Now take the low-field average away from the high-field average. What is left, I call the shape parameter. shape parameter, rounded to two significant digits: 1.3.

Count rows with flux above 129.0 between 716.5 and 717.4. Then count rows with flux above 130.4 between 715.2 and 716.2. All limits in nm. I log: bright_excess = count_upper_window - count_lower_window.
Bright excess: 2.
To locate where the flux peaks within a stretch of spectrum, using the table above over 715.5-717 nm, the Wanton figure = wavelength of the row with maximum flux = 716.446 nm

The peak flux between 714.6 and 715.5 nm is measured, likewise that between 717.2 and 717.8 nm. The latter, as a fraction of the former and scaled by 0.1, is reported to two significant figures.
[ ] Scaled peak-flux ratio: 0.096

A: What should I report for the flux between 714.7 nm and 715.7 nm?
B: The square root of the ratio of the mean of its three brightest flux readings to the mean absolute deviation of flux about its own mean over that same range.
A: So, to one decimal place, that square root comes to 4.7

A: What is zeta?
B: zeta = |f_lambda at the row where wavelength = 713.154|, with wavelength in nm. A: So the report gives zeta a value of 119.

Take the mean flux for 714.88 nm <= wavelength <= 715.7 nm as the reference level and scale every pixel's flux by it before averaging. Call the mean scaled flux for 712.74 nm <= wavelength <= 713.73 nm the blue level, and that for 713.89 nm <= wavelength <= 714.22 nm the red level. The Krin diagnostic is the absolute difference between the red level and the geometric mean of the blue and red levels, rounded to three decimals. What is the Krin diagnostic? 0.003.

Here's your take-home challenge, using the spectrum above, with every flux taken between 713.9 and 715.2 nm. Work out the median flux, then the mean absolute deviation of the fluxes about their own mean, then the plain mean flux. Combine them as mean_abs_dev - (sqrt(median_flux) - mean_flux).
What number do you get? 118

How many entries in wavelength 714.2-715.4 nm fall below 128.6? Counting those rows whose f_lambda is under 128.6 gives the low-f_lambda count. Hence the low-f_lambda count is 6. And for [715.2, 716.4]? 5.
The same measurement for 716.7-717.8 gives 3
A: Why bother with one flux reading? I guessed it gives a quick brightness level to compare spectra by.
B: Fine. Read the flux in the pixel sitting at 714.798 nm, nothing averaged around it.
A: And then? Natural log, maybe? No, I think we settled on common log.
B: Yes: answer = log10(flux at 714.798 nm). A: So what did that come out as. 2.10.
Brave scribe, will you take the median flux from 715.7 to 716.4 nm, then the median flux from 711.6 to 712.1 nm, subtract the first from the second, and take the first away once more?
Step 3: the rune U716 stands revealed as -119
